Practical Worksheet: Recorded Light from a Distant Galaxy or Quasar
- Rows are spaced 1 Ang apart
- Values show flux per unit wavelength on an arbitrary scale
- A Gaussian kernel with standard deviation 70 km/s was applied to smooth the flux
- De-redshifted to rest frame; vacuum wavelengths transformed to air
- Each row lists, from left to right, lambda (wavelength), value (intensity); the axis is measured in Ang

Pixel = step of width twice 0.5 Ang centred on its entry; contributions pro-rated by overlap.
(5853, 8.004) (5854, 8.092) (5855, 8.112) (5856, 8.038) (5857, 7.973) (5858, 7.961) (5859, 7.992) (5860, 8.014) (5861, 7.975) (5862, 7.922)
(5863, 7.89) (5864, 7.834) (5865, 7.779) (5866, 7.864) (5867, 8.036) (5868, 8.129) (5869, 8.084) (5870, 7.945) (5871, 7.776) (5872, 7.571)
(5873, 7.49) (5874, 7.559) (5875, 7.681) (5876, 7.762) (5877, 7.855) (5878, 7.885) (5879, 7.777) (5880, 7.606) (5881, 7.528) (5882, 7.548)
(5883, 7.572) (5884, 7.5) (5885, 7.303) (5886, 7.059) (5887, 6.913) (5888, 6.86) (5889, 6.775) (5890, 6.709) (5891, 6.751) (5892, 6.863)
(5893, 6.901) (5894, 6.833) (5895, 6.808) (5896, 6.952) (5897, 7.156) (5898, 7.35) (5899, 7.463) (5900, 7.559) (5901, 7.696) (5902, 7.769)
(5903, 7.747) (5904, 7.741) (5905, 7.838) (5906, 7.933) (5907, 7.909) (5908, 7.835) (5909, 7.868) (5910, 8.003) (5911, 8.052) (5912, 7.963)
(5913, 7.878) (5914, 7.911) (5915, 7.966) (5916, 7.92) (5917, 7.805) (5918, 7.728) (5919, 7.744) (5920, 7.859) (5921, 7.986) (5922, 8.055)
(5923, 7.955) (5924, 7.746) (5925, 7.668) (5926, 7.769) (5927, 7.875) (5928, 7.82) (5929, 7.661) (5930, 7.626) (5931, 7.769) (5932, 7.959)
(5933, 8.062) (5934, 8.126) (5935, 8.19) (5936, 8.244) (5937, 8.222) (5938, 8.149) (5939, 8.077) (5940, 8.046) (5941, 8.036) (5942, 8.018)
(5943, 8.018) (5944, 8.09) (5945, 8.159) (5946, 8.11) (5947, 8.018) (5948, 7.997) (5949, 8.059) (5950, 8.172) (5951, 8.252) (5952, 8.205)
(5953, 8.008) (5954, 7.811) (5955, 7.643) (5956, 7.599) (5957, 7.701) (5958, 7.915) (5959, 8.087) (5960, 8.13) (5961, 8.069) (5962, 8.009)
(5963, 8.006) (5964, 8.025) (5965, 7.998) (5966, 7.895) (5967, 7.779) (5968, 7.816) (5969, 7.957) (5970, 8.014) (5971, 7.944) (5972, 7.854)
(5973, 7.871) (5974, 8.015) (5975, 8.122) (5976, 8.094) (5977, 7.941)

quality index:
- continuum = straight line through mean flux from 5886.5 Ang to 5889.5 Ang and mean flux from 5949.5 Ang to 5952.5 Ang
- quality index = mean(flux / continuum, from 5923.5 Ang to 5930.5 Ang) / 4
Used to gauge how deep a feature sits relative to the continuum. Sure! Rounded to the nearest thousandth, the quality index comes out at 0.252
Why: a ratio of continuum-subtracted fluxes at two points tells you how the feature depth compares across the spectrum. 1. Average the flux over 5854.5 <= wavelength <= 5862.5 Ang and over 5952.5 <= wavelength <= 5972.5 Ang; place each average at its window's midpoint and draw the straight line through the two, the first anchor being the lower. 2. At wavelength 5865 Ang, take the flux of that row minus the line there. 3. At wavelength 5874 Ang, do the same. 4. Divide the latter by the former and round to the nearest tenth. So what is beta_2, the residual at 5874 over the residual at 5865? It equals 2.0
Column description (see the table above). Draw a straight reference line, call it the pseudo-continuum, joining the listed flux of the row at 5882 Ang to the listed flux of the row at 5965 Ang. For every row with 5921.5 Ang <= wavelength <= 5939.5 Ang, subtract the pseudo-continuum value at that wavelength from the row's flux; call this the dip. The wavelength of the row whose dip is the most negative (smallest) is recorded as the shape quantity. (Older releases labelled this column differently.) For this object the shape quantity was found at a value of 5930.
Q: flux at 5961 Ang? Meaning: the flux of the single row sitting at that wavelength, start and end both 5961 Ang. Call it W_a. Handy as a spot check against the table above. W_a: 8.069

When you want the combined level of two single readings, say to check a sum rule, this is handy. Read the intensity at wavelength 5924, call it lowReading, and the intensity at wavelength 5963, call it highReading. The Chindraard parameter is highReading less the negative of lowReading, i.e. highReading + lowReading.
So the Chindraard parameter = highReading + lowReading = 15.8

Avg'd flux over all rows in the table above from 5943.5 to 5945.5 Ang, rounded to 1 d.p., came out 8.1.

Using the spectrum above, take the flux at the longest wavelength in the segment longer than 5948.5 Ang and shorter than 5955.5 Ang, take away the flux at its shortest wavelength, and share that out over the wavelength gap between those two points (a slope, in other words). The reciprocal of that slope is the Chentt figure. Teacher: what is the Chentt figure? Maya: -14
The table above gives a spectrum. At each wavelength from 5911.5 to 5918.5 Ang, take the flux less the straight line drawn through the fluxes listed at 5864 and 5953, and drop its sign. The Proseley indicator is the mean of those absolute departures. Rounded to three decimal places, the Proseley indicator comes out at 0.071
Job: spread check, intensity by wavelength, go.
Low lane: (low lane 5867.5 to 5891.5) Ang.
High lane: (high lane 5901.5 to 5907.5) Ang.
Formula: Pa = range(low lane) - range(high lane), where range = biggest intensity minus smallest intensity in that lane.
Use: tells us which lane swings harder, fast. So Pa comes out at 1.2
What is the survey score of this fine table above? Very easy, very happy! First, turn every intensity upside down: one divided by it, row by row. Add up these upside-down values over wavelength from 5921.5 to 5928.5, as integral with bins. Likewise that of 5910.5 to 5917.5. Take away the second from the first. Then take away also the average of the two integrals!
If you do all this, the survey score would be -0.88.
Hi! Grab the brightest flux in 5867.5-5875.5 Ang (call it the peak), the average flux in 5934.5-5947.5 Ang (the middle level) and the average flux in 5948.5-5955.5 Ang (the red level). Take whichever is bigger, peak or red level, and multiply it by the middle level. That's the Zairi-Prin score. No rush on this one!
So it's 65.9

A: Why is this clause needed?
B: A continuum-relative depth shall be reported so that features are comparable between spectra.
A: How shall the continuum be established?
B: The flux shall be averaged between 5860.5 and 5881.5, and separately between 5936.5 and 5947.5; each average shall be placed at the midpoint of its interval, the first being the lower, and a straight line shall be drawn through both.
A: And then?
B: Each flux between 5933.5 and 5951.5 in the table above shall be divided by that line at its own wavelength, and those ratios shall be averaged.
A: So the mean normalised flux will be 1.00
